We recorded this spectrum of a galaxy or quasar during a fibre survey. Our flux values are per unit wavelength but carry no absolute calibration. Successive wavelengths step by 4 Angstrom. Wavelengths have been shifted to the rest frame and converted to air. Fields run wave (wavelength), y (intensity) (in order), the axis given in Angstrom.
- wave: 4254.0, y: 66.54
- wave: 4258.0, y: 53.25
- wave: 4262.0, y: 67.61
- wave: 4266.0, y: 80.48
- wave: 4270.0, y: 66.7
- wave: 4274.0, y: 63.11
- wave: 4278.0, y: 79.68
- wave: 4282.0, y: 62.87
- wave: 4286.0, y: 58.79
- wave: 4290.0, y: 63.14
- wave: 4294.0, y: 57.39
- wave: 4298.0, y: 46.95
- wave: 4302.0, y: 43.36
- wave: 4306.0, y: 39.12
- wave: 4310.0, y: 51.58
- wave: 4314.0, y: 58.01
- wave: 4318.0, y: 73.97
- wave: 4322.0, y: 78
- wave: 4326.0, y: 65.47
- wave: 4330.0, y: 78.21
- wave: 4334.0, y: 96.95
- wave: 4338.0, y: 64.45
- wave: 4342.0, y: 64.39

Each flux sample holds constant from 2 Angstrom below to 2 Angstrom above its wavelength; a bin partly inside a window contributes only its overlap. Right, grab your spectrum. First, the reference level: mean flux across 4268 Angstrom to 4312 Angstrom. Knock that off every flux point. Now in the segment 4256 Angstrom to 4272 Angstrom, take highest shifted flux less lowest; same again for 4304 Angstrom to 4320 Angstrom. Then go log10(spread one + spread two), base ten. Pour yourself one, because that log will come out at 1.79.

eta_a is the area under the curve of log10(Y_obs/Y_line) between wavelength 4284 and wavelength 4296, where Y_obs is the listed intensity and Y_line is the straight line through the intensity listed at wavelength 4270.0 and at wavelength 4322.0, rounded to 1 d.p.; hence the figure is -0.9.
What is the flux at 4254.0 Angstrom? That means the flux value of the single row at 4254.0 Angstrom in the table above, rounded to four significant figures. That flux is 66.54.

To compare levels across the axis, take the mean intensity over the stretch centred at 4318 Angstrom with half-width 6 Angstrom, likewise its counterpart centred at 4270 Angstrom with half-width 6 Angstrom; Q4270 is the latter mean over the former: 1.0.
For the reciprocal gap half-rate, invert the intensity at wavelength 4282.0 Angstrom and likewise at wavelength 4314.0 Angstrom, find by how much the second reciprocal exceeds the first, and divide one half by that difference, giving 375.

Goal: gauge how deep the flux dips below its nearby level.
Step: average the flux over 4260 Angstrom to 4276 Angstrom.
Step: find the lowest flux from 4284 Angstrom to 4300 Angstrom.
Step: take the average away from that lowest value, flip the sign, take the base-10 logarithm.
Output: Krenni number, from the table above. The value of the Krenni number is 1.4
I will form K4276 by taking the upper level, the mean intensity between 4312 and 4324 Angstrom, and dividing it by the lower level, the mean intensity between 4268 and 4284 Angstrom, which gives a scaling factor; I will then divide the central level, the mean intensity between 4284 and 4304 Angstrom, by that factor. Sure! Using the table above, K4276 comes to 52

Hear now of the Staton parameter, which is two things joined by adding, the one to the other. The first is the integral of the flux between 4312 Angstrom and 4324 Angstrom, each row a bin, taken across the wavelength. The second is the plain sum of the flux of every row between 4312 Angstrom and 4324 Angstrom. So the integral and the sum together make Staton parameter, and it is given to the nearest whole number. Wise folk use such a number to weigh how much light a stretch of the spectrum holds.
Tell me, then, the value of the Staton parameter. 1050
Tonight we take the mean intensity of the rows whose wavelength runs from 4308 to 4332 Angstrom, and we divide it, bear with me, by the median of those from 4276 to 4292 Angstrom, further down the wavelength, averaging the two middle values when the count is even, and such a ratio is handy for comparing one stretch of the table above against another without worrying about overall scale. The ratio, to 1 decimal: 1.1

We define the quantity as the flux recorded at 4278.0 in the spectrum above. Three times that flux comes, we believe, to 239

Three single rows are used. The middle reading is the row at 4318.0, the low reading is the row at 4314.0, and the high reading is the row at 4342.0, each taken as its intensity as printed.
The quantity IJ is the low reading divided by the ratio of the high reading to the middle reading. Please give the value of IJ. 67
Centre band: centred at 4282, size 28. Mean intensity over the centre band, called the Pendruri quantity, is 65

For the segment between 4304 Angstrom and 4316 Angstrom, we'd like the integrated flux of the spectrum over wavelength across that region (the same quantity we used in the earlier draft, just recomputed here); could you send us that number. 595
